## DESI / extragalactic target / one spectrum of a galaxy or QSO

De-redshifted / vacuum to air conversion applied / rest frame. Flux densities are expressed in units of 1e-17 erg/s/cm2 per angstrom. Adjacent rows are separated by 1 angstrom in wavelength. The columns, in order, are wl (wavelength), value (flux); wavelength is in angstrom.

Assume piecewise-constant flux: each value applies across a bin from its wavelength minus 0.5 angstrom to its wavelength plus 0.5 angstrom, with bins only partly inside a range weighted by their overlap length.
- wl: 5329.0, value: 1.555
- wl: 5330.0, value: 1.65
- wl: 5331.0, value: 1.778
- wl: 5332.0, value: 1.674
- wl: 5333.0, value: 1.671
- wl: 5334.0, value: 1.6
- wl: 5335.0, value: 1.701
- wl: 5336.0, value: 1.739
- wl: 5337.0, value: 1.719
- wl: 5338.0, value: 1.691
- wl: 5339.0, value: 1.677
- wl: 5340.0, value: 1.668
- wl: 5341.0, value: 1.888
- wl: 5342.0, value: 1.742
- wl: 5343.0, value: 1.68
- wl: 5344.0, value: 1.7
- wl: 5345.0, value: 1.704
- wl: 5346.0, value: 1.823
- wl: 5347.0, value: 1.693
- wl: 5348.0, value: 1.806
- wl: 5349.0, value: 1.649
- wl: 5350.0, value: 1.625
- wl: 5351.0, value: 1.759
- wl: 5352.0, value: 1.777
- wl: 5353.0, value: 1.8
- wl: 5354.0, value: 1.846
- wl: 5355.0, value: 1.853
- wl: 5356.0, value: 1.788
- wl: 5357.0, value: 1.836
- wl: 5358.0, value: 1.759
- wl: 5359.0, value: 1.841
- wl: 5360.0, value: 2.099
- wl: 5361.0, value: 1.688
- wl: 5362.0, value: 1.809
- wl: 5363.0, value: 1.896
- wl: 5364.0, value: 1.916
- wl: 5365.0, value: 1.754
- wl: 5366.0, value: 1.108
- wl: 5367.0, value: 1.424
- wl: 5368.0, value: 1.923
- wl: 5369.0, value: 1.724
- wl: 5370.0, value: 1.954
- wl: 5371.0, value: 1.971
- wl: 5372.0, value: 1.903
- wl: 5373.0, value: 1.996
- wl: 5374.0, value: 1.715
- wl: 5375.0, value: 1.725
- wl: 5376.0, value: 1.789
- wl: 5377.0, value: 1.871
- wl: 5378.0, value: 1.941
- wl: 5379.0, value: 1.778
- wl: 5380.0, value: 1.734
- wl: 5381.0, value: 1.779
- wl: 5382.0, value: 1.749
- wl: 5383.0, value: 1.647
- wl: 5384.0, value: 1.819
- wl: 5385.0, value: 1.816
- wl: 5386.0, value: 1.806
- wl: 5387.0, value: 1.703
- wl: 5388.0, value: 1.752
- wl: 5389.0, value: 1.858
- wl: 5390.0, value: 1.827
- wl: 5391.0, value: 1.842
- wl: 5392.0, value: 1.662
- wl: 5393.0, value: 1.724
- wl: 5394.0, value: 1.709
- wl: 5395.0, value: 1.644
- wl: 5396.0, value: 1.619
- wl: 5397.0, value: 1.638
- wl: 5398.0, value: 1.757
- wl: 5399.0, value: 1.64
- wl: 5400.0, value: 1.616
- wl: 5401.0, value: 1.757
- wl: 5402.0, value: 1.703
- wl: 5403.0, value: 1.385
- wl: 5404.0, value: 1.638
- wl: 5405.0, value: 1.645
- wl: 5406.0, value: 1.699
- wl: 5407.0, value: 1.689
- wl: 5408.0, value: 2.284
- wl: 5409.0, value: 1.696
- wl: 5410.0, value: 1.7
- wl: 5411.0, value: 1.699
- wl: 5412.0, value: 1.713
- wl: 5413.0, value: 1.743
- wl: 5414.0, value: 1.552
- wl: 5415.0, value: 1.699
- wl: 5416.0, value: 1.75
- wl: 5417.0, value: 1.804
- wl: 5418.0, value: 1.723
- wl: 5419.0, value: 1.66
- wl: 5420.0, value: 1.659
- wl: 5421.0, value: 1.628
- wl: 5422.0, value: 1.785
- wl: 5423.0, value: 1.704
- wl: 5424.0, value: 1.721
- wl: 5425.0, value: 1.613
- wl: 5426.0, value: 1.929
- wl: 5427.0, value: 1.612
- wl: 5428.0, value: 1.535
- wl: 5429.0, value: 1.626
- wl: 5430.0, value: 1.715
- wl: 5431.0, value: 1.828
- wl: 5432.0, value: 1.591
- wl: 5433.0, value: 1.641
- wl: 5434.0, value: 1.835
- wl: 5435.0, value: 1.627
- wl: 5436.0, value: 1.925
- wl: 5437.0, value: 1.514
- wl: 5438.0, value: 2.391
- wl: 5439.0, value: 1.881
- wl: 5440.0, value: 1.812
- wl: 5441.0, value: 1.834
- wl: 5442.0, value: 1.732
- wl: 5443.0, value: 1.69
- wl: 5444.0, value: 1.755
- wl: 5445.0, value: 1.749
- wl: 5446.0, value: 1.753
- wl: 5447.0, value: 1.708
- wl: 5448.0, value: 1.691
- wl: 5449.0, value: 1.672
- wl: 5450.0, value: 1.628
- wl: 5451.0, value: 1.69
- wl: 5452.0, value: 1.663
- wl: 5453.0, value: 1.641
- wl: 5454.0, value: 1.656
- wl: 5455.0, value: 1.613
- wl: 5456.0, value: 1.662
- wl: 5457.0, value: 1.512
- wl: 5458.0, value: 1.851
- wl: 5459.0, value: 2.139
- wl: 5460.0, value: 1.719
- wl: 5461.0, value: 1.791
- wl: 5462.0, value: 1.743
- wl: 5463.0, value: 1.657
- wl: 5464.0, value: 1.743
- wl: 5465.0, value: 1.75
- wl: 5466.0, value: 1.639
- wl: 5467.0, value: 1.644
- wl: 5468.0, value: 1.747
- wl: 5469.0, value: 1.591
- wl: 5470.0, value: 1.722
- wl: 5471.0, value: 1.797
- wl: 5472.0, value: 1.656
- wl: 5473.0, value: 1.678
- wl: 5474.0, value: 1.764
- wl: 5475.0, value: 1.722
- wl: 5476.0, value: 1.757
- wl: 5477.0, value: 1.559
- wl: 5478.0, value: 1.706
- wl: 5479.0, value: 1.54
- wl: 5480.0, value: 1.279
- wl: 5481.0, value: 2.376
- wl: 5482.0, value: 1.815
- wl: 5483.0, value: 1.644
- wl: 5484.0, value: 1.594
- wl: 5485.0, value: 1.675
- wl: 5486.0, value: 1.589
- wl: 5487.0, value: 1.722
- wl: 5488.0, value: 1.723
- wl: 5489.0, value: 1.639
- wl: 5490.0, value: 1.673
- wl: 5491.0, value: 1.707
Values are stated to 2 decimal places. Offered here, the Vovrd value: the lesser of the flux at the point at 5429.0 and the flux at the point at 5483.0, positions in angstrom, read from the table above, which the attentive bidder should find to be 1.63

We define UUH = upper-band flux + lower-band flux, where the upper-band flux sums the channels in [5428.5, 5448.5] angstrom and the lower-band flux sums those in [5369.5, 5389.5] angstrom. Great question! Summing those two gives 71.6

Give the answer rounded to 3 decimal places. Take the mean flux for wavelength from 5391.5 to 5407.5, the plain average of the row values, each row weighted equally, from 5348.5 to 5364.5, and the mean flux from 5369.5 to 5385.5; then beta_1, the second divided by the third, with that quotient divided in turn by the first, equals 0.598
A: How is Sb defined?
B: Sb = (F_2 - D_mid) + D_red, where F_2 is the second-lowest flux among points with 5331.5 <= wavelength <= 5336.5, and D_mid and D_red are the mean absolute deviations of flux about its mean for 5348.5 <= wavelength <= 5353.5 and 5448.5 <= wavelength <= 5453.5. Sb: 1.62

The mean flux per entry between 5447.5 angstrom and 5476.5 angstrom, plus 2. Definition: 3.71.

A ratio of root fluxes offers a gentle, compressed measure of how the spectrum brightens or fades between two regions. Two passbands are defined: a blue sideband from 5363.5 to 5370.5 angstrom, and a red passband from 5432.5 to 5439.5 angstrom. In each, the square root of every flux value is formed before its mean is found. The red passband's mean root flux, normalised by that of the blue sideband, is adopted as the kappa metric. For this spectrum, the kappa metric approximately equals 1.04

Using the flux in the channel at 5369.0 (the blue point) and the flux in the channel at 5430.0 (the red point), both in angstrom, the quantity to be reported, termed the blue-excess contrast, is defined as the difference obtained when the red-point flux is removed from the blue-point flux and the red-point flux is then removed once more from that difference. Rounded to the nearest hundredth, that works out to -1.71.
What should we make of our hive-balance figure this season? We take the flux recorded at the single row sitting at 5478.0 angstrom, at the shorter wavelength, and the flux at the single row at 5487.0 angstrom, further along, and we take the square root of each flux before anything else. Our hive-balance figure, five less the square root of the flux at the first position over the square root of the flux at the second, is 4.00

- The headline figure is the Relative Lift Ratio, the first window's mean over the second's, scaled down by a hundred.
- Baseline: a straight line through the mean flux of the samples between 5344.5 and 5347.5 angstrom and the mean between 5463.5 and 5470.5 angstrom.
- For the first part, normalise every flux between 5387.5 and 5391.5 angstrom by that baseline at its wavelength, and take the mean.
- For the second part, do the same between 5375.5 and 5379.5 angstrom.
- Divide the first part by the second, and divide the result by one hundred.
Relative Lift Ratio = 0.0099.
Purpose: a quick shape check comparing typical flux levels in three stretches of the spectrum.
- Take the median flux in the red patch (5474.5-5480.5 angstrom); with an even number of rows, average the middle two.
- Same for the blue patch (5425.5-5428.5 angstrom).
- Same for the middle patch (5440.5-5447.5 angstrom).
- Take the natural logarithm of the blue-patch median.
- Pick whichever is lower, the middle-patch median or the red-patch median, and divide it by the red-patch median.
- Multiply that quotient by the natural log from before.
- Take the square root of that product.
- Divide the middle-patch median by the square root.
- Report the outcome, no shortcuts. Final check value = 2.53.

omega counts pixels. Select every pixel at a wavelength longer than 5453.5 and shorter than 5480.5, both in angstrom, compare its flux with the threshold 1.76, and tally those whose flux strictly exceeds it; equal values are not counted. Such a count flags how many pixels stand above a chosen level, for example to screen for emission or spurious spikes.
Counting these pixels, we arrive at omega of 5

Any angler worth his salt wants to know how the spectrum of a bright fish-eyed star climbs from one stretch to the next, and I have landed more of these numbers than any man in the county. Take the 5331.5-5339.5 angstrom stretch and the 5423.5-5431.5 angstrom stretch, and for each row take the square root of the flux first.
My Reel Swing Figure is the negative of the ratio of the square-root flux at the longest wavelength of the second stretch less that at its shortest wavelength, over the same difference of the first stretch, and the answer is -35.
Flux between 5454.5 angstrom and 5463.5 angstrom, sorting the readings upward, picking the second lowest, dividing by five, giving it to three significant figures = 0.323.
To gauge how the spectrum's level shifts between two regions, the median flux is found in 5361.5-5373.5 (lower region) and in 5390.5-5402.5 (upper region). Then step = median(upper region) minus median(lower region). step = -0.22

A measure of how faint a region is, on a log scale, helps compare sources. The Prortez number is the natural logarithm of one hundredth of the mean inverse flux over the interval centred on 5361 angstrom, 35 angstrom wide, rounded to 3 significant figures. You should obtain -5.17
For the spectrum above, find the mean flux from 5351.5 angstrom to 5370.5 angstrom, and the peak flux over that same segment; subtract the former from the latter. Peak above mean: 0.32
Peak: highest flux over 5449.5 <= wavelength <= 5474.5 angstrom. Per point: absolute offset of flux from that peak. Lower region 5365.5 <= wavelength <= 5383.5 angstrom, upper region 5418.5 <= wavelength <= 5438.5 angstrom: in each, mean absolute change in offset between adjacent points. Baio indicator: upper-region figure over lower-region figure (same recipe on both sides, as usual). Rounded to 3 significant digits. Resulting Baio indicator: 1.23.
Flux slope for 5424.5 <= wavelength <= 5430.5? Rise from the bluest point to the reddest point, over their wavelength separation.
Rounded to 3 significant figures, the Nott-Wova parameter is 0.0204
